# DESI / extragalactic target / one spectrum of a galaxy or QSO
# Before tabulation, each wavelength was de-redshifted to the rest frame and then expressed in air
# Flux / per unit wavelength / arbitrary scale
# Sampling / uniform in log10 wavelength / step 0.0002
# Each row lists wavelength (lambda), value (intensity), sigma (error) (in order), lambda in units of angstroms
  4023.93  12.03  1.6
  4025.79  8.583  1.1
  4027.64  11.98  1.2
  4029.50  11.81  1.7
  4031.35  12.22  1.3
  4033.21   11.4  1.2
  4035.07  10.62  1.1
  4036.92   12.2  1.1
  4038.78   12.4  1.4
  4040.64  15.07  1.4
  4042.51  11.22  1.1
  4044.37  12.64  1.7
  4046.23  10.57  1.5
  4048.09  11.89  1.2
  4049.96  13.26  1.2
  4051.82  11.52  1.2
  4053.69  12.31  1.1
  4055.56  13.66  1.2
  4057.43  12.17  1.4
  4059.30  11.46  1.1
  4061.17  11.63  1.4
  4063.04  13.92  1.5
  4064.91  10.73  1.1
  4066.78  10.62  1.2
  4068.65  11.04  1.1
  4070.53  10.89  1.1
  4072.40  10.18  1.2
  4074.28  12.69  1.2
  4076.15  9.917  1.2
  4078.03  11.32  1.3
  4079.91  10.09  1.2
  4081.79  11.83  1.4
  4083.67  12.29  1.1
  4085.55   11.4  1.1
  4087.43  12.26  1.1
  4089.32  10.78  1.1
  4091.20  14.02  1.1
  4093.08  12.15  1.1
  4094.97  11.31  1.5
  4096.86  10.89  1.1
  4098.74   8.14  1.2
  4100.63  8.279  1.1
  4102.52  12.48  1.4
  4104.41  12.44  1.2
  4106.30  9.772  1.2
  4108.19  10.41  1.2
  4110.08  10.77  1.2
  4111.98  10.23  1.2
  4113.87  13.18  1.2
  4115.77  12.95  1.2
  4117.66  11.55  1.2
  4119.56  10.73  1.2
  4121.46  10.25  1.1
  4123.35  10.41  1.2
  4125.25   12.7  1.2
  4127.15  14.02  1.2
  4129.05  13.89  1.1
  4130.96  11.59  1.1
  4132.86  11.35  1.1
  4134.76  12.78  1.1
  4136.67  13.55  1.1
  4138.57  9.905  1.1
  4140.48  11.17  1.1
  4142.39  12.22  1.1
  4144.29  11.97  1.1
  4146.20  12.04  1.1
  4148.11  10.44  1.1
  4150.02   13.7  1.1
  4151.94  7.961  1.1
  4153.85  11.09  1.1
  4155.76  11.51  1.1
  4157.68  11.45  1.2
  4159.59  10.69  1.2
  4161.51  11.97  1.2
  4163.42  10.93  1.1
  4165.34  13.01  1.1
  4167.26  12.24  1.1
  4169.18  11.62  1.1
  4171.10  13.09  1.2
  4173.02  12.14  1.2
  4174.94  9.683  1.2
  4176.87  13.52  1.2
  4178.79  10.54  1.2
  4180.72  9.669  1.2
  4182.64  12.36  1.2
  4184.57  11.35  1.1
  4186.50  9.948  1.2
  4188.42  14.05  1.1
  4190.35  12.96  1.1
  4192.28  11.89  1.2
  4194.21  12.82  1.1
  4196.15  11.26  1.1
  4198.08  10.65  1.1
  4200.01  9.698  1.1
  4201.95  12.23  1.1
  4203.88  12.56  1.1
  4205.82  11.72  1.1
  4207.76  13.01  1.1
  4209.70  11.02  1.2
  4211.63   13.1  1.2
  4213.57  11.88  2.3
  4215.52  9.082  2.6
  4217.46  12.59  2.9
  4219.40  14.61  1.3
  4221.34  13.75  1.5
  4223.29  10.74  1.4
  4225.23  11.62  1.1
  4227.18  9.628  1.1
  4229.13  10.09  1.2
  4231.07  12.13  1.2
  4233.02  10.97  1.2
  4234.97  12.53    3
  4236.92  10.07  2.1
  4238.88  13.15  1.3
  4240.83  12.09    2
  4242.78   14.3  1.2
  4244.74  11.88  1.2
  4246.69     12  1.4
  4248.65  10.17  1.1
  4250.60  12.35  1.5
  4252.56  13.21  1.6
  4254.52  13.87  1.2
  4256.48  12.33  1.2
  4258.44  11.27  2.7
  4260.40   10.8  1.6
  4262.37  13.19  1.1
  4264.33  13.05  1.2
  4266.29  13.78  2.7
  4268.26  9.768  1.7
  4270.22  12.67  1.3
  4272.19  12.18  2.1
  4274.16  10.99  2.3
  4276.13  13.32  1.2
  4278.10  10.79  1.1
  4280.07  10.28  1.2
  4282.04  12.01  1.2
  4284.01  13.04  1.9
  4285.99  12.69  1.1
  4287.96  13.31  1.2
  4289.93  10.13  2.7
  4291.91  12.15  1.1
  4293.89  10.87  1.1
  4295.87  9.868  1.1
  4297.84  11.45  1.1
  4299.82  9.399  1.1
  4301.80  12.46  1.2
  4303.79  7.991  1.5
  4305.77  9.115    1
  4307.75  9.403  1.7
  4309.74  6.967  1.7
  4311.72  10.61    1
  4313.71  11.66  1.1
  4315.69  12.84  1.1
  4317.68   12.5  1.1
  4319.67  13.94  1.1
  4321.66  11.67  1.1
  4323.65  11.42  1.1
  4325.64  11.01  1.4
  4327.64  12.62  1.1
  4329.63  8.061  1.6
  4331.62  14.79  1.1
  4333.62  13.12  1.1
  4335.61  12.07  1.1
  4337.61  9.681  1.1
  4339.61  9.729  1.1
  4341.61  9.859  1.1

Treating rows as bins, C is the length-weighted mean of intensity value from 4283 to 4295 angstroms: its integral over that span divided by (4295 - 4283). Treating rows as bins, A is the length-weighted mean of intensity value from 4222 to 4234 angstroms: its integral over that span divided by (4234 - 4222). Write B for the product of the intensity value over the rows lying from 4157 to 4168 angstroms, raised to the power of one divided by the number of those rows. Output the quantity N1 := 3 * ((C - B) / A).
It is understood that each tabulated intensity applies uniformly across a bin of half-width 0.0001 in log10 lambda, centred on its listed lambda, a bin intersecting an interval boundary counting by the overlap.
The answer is 0.1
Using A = 10.9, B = 11.7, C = 12.01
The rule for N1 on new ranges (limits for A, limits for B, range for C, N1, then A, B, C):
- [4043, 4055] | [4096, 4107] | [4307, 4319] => 0.1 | 12.1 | 10.2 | 10.78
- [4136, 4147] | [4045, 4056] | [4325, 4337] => -0.1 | 11.8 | 12.2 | 11.90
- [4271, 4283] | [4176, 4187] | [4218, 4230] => 0.2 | 11.6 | 11.2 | 11.78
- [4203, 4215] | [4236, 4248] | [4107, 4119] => -0.2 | 12.1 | 12.2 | 11.45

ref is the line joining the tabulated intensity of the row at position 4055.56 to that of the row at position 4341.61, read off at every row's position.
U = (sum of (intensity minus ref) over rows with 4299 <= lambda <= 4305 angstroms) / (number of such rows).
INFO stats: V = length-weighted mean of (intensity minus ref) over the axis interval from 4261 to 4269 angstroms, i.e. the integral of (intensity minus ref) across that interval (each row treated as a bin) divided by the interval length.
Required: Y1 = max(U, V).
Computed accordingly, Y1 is 1.6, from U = -0.4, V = 1.6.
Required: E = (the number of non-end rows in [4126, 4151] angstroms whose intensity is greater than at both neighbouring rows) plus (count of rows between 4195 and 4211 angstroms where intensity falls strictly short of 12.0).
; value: 8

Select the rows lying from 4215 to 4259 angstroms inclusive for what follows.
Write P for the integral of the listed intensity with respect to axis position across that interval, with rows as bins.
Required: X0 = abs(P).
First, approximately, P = 527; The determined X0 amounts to 527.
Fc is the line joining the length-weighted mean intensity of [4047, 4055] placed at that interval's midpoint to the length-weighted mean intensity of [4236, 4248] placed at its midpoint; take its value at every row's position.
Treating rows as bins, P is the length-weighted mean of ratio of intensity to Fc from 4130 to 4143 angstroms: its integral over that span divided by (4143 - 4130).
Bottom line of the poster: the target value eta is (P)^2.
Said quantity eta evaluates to 0.93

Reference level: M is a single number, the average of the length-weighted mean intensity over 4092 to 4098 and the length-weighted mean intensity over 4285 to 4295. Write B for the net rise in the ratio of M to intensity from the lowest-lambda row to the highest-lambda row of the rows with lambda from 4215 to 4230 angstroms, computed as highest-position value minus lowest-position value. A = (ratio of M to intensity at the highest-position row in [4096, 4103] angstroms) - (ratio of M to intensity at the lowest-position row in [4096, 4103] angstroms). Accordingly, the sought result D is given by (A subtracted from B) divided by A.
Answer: 0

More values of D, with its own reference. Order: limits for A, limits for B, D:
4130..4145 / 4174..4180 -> 2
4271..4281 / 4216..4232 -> -1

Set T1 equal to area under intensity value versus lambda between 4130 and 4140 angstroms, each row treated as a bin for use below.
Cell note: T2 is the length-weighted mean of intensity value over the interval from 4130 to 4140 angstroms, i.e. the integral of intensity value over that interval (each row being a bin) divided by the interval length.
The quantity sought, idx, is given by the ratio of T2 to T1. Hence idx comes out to 0.10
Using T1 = 118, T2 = 11.8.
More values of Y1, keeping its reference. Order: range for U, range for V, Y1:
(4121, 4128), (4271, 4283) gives 0.9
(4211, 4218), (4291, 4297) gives 0.5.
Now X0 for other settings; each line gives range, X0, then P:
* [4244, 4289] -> 546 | 546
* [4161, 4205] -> 517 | 517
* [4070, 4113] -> 476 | 476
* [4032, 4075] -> 512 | 512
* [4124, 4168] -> 520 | 520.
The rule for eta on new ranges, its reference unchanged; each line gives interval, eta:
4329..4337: 0.99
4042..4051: 0.95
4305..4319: 0.75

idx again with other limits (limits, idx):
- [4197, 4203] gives 0.17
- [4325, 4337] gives 0.08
